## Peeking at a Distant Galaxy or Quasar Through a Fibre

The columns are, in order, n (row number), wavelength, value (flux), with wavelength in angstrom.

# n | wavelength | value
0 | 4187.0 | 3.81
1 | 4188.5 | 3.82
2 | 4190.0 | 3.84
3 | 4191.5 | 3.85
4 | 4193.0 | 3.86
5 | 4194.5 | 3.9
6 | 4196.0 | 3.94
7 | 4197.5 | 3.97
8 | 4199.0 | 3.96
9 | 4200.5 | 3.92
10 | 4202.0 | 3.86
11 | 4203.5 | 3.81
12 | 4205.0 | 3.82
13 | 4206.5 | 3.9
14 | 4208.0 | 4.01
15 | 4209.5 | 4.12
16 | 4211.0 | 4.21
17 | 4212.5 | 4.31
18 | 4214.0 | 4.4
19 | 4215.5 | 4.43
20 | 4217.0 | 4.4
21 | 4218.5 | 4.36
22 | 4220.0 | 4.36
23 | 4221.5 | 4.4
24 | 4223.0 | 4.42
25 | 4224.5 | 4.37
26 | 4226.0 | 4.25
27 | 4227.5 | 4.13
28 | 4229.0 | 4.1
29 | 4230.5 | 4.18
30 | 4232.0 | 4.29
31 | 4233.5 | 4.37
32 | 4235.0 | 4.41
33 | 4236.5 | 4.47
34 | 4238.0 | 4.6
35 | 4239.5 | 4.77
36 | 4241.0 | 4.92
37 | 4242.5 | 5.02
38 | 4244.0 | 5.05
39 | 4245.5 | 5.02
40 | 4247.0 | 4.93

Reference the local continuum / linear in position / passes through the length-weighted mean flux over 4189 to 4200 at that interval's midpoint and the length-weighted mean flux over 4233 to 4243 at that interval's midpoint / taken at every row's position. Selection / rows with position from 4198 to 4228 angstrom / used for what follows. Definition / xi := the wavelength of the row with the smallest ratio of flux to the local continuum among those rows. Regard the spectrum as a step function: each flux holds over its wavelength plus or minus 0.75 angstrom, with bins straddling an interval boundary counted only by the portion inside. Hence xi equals 4227.5 angstrom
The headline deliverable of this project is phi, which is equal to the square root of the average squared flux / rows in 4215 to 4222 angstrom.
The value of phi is 4.39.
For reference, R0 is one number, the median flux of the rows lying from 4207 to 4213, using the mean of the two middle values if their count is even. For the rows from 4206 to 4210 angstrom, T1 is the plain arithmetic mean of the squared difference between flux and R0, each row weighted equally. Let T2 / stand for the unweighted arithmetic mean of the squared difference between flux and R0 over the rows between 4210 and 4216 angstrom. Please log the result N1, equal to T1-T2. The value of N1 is -0.01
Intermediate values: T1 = 0.032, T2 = 0.04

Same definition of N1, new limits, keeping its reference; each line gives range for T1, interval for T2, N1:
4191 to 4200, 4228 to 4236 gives 0.04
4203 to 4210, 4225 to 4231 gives 0.07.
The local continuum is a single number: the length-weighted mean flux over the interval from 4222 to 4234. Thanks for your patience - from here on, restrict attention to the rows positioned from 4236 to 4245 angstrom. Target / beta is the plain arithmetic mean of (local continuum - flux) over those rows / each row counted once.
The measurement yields -0.54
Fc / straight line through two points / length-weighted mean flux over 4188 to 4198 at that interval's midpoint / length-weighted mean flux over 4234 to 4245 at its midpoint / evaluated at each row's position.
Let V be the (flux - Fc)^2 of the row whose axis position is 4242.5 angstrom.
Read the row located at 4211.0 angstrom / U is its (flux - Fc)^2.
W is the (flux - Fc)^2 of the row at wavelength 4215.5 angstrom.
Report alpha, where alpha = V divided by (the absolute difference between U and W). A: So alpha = 2.8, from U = 0.00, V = 0.05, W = 0.017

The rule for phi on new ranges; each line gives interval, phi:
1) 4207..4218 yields 4.27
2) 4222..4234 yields 4.27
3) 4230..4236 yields 4.31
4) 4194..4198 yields 3.94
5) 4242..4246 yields 5.03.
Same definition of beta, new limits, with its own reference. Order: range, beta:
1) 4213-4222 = -0.13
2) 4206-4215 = 0.11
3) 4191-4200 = 0.35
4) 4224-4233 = 0.04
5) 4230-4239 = -0.12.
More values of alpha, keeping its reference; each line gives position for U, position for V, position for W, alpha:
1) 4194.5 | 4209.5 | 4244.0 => 0.1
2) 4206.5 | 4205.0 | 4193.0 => 1.5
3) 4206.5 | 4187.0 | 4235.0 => 0.2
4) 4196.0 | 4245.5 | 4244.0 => 0.5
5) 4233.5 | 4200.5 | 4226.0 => 1.0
